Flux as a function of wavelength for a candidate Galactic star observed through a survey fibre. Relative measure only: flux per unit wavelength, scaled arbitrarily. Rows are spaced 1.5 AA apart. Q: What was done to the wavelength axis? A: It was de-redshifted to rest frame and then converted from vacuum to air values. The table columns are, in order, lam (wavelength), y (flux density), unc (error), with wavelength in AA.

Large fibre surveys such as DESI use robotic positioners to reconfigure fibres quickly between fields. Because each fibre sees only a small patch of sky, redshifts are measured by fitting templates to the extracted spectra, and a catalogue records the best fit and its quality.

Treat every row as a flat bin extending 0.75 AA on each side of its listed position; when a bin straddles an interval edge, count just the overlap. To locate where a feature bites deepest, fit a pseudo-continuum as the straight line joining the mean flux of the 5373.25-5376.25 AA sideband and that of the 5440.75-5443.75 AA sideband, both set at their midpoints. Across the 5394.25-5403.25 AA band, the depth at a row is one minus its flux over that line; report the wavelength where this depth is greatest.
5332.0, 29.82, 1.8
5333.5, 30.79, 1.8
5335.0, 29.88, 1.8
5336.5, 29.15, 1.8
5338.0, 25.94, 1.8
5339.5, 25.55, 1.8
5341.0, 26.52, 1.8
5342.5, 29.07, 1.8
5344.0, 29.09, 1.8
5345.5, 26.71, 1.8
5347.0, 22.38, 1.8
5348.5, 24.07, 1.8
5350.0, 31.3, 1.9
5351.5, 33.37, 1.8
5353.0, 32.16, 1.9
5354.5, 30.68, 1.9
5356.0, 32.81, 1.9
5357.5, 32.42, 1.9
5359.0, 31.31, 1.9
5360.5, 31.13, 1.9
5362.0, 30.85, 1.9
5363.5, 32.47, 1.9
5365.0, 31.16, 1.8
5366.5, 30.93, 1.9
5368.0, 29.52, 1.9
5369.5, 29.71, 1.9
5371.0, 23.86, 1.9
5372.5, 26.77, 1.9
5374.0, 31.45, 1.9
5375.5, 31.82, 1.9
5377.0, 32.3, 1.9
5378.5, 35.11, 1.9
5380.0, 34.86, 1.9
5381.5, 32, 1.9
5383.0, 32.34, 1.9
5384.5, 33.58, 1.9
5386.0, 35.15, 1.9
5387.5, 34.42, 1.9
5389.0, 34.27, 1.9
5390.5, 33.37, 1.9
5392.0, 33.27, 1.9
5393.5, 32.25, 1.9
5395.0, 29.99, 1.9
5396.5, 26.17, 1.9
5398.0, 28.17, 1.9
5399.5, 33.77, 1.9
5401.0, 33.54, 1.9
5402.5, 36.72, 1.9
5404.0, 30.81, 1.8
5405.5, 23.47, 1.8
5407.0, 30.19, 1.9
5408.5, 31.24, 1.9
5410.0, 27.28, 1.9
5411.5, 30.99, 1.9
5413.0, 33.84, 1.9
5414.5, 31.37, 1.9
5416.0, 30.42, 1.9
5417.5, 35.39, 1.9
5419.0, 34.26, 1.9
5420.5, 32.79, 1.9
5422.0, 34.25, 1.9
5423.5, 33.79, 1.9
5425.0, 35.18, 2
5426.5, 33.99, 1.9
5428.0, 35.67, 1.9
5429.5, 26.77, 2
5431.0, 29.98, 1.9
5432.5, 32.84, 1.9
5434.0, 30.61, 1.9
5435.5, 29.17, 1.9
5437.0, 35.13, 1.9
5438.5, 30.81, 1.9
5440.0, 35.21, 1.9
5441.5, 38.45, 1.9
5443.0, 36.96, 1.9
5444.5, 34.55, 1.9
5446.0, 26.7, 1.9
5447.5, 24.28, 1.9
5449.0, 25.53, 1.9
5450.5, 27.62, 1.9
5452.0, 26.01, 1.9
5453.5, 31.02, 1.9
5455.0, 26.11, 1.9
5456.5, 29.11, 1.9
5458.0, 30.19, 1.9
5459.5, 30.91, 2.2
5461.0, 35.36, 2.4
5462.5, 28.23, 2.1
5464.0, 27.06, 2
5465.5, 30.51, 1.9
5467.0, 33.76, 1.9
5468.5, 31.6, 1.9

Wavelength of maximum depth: 5396.5 AA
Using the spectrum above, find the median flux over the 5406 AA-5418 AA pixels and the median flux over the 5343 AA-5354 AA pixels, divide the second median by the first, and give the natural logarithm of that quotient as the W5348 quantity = -0.07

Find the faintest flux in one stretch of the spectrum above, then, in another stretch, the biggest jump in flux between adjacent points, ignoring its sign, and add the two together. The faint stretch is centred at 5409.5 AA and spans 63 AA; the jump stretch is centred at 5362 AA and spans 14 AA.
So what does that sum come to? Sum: 25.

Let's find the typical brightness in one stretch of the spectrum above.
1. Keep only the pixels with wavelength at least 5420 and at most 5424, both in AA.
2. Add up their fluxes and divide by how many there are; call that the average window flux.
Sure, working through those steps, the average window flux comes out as 34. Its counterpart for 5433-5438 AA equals 32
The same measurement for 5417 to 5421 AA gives 34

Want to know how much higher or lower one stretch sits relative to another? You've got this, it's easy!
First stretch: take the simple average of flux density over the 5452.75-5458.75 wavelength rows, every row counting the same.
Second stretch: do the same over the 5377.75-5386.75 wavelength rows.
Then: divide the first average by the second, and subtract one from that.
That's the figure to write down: -0.14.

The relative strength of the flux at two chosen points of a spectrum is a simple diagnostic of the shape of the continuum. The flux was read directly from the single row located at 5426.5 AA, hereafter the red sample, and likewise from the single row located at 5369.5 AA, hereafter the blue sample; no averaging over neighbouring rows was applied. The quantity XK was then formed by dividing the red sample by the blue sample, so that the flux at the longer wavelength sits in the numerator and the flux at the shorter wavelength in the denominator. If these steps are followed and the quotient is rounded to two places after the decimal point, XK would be 1.14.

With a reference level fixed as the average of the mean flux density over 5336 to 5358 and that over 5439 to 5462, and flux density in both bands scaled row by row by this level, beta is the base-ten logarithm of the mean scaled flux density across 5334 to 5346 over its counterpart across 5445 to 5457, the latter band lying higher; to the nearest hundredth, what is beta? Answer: 0.01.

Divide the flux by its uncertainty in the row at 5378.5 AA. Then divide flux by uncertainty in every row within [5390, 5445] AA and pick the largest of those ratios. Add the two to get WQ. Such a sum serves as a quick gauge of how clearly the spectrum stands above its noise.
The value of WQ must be 38.7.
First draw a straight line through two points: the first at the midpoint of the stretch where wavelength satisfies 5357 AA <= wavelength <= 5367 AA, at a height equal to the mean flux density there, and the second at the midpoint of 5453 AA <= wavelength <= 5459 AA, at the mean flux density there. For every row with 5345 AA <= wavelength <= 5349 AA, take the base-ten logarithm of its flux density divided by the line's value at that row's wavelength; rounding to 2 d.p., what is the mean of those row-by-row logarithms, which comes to -0.12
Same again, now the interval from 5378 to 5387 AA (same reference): 0.04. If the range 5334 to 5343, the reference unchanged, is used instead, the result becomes -0.06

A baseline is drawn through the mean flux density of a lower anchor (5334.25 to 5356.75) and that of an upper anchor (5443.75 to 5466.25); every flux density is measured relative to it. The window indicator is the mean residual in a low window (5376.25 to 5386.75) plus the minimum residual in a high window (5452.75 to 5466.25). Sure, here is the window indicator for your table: 2.2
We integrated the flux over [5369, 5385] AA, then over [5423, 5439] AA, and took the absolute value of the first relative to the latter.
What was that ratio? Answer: 0.97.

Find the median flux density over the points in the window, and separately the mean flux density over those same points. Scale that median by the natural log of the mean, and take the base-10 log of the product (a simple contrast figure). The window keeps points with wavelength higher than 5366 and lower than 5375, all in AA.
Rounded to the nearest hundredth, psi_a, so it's 2.00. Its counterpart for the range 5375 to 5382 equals 2.05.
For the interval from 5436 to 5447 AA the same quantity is 2.09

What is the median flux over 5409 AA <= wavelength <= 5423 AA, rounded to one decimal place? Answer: 32.8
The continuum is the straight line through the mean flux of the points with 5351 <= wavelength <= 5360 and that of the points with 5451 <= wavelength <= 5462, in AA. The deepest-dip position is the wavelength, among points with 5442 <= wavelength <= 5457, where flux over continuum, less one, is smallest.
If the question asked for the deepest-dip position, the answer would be 5447.5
